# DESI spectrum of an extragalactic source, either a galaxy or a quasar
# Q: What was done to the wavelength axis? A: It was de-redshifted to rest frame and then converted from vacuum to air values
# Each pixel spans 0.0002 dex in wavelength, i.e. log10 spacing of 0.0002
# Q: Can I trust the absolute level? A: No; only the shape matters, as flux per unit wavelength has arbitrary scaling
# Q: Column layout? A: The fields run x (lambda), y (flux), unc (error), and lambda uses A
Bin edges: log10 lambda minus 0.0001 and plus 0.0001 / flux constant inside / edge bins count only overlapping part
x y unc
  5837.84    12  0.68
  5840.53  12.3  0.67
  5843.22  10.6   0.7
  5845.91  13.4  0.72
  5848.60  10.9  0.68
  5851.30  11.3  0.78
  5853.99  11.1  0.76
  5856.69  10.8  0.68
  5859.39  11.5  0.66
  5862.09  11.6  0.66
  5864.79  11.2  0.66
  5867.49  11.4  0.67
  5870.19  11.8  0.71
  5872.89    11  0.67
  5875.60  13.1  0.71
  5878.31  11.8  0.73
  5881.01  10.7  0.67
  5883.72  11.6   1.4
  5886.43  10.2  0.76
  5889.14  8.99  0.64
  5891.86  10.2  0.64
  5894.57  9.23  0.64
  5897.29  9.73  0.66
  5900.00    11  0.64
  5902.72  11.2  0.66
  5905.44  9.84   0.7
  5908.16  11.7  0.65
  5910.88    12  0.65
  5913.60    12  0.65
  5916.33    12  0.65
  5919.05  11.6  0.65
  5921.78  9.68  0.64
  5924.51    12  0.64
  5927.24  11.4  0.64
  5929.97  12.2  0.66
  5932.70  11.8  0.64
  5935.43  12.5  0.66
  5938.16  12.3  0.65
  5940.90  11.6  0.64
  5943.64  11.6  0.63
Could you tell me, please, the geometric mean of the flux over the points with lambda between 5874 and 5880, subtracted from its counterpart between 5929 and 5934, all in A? -0.43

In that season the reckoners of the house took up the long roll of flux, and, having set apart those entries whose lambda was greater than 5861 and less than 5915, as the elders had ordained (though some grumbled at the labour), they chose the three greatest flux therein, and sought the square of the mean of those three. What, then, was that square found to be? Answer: 152.9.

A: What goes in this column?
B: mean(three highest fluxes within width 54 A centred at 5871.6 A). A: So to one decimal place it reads 12.8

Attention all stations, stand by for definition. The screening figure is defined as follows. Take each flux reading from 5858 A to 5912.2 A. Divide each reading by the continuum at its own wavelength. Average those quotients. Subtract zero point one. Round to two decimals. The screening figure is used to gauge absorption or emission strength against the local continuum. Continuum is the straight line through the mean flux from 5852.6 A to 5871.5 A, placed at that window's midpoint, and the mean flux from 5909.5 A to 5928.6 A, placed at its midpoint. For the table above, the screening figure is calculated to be 0.86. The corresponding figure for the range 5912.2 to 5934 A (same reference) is 0.90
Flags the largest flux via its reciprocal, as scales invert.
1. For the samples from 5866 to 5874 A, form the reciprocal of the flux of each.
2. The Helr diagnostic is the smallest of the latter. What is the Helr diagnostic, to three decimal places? 0.085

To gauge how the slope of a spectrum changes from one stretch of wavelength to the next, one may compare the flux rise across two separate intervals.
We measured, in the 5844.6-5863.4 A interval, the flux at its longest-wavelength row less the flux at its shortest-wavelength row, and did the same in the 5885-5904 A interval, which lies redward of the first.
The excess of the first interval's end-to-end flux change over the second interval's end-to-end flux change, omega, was -2.8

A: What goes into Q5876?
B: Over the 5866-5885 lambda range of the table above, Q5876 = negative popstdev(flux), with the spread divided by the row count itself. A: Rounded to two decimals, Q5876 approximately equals -0.71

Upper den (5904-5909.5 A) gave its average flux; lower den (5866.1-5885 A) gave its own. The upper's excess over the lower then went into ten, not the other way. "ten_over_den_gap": -12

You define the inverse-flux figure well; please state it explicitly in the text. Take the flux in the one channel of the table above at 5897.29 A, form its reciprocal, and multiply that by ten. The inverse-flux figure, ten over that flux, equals 1.03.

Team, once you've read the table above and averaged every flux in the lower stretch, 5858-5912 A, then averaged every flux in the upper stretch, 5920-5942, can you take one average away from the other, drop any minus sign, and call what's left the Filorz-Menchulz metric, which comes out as 0.70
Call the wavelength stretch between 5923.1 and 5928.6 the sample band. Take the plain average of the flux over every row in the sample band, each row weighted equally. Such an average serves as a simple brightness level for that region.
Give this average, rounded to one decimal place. 11.7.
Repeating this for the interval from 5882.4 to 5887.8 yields 10.9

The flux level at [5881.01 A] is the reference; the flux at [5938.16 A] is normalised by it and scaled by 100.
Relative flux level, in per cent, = 115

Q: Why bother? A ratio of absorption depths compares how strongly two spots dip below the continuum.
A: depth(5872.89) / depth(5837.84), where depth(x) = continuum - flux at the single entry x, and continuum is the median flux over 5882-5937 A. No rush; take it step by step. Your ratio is -1.0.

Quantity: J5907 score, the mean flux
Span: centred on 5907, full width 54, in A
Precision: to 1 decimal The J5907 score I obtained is 11.0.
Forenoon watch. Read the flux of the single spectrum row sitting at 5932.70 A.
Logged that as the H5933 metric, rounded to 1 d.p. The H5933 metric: 11.8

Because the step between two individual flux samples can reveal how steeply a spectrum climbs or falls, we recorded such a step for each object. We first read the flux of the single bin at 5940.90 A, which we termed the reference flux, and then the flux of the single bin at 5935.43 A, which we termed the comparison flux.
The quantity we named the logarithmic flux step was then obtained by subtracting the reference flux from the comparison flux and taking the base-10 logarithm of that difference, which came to 0.0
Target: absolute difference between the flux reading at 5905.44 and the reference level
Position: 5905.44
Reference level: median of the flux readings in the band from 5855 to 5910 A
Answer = 1.26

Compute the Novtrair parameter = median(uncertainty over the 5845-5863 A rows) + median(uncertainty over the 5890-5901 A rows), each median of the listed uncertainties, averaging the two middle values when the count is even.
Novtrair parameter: 1.32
